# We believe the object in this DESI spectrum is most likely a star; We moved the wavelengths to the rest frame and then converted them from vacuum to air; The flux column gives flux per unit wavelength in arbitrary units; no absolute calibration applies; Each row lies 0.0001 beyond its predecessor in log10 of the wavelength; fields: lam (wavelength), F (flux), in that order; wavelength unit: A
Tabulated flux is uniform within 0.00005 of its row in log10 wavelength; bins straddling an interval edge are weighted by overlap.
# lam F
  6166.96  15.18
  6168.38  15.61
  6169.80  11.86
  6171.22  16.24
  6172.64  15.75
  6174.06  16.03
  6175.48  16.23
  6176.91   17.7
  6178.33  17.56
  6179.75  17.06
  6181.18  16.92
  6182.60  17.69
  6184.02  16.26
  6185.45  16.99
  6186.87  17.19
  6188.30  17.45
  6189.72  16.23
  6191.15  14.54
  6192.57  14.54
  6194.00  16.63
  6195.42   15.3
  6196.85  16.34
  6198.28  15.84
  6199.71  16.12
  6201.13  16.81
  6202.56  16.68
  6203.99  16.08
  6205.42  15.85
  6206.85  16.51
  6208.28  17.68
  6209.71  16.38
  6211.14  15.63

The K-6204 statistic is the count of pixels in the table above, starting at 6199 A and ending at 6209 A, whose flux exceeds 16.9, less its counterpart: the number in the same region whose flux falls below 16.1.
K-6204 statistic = -1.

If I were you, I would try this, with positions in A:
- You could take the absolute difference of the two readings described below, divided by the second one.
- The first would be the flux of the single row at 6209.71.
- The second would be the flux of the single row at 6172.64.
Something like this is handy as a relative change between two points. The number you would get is 0.040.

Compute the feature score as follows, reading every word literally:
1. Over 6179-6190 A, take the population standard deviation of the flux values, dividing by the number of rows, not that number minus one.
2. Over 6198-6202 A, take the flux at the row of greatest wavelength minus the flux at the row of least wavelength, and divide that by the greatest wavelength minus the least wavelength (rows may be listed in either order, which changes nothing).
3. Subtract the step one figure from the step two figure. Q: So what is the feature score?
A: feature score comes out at -0.14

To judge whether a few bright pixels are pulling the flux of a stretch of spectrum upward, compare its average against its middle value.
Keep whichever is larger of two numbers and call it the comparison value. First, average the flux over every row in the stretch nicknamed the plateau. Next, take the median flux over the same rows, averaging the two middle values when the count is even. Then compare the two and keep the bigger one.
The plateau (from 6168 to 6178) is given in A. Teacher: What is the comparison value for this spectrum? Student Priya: 16.0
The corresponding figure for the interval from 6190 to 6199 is 15.6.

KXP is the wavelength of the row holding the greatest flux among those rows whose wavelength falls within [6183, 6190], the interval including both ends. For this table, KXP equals 6188.30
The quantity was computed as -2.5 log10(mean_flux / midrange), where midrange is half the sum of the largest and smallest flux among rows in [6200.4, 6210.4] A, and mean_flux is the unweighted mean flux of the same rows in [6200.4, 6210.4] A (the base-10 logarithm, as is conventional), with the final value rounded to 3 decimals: 0.013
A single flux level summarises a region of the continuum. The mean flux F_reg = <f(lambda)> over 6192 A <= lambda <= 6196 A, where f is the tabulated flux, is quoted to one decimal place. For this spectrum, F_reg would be 15.5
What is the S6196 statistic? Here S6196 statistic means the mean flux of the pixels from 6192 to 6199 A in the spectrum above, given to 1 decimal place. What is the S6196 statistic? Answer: 15.7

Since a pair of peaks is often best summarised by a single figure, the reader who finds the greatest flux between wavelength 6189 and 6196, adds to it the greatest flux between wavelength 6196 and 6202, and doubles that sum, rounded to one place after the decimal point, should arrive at 66.9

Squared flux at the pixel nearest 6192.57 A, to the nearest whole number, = 211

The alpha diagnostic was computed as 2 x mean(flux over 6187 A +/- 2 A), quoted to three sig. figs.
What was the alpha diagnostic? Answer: 34.4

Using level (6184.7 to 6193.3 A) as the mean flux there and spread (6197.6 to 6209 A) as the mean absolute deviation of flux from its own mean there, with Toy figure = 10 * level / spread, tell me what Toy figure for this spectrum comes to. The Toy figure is 341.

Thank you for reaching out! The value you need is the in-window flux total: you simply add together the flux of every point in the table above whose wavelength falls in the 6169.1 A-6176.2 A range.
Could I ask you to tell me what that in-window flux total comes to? 76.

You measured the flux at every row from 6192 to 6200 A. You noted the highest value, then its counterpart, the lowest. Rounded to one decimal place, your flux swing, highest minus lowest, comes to 2.1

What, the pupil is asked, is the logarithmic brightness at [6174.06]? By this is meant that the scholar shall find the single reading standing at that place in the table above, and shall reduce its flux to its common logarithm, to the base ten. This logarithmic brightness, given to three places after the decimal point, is 1.205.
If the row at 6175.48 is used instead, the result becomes 1.210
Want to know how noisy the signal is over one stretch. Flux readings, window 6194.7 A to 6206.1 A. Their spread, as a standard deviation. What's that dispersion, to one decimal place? 0.5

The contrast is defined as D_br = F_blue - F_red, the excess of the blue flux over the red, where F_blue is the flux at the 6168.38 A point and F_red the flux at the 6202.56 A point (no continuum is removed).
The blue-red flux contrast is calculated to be -1.1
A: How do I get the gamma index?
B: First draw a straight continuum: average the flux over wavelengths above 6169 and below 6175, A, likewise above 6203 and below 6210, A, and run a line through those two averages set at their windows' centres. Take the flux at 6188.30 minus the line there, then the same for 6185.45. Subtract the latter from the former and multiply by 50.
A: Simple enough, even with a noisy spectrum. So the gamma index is 17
